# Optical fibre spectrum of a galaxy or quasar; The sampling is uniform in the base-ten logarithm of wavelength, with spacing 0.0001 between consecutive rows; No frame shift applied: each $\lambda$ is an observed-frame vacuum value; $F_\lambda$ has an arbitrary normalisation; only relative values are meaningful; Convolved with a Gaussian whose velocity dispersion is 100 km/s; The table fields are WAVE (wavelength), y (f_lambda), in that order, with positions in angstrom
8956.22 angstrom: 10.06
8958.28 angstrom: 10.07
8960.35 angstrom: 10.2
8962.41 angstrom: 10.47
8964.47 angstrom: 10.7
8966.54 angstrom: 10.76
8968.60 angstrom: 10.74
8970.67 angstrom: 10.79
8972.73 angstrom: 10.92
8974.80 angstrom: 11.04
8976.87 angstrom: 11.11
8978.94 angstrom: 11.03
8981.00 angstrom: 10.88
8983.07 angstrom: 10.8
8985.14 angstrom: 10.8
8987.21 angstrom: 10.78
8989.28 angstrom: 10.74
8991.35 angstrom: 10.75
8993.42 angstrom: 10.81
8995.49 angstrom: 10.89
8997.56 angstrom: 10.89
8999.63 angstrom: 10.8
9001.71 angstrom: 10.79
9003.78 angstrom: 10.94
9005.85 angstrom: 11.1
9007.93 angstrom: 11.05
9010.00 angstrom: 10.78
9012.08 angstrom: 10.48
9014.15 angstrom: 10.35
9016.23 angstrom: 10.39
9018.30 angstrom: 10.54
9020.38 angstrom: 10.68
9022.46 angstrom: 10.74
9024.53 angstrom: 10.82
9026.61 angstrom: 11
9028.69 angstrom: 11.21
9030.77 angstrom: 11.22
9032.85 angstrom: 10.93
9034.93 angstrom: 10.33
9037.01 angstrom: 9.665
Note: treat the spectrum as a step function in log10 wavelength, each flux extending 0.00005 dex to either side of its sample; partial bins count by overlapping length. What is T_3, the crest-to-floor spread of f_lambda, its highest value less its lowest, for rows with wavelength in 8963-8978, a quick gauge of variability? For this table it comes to 0.4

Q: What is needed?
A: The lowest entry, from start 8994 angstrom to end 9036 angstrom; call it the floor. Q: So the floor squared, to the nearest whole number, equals 107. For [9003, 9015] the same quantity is 107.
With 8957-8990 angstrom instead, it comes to 101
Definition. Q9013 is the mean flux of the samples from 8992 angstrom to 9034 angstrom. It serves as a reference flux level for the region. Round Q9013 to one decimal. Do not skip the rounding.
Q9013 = 10.8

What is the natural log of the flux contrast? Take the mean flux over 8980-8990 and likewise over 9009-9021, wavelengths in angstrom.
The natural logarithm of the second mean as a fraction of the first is -0.025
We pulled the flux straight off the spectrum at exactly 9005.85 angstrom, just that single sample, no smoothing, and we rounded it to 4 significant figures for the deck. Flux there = 11.10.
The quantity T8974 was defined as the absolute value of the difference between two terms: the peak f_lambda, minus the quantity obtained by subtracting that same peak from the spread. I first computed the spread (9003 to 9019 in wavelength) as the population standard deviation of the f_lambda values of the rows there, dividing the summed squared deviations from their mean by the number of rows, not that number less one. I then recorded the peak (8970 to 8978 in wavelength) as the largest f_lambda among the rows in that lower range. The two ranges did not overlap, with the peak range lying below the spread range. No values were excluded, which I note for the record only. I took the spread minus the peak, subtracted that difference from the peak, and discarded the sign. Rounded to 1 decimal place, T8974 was 21.9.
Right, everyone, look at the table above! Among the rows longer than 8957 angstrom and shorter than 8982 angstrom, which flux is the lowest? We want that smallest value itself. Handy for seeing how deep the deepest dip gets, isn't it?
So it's 10.07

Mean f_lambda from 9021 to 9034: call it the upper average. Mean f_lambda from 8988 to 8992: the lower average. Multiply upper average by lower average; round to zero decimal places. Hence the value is 118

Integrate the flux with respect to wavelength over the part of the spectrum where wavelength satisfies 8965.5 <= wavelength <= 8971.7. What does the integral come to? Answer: 66.7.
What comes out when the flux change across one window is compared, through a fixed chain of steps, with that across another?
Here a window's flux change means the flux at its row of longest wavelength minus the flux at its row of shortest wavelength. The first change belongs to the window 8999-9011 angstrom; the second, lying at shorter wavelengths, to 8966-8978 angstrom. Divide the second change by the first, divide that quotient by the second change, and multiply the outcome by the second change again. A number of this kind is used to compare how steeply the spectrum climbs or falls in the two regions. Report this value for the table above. -17.5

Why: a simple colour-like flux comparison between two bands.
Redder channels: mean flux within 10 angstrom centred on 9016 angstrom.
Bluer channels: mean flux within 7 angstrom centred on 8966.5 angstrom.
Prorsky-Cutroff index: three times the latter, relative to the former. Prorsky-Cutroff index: 3.07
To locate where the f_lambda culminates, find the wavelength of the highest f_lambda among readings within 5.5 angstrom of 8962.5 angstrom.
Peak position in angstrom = 8966.54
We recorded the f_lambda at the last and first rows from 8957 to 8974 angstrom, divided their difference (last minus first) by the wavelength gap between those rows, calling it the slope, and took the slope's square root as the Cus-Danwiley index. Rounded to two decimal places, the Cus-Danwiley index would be 0.24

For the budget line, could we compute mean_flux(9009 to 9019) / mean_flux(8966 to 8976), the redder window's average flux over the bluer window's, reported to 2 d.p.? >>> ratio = 0.97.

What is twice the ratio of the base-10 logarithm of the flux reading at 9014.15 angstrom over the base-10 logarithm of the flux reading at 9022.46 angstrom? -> 1.97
